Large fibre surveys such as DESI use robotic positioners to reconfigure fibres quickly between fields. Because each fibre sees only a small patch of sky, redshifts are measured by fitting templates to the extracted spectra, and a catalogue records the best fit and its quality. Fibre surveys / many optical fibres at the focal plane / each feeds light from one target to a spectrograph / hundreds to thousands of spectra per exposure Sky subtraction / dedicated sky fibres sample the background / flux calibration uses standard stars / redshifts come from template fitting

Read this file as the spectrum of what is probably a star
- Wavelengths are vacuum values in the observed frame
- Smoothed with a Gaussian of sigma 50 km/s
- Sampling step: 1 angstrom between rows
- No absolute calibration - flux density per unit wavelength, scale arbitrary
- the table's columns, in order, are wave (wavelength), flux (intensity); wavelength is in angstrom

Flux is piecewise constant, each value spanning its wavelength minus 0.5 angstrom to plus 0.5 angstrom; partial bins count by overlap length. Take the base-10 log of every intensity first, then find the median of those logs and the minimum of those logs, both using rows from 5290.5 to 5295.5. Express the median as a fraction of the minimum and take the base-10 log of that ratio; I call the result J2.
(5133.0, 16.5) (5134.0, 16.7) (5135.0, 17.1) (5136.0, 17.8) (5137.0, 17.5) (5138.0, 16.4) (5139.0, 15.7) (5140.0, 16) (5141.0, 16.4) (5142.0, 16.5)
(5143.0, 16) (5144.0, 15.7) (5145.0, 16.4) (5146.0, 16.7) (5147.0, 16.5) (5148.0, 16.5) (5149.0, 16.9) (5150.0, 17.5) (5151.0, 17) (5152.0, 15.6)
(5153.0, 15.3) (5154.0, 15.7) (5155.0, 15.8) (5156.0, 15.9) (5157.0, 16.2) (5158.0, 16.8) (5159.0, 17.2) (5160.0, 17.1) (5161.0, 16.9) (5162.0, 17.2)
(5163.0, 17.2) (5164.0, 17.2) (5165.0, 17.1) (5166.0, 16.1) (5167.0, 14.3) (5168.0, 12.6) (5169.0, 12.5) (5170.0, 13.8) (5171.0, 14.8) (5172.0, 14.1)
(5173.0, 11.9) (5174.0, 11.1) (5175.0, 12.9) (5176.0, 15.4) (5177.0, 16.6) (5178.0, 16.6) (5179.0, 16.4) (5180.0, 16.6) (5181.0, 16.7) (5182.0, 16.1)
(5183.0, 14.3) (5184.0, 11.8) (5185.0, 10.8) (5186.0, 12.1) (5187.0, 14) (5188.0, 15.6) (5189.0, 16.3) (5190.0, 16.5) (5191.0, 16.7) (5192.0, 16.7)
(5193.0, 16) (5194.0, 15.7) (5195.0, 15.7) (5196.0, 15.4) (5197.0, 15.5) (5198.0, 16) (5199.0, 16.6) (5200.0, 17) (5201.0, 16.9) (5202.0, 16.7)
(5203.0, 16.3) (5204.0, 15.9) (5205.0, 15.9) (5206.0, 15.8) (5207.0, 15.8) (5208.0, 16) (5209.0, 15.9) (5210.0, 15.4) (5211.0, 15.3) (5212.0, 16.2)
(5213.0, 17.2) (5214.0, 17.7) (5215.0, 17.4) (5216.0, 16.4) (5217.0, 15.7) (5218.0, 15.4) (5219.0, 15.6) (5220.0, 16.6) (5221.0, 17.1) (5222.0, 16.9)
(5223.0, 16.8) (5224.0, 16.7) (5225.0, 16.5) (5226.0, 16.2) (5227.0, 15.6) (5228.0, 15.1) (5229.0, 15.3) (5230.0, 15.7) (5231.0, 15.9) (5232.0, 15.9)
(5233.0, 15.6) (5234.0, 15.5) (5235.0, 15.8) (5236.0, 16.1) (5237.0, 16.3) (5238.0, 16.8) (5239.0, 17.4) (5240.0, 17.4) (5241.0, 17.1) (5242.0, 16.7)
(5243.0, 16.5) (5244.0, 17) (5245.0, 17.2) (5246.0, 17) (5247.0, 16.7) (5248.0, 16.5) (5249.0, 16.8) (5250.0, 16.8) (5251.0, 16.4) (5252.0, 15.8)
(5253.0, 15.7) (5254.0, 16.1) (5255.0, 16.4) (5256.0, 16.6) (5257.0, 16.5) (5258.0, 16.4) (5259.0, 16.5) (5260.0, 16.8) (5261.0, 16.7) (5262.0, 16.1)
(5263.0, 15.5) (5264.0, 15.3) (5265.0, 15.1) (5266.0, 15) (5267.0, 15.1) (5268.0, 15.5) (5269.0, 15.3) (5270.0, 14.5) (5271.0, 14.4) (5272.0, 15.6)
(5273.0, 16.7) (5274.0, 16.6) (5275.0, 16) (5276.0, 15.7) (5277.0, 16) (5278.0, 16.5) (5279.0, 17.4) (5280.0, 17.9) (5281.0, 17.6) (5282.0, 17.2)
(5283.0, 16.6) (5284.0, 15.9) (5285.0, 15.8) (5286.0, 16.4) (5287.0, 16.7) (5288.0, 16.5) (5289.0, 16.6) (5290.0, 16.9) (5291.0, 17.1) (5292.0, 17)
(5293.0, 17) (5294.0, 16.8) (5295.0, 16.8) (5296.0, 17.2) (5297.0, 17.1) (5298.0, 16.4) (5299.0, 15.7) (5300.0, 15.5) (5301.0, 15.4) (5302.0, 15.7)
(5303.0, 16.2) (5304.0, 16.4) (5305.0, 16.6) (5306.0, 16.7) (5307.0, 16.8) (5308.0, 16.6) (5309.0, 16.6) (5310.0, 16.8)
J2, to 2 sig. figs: 0.0018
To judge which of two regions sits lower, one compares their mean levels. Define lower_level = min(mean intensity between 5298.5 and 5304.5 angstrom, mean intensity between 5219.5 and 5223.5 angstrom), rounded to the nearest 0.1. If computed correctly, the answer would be 15.8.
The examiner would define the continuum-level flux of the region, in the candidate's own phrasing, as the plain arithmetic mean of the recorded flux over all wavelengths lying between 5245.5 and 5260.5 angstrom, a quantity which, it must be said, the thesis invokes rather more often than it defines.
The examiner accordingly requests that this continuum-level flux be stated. 16.47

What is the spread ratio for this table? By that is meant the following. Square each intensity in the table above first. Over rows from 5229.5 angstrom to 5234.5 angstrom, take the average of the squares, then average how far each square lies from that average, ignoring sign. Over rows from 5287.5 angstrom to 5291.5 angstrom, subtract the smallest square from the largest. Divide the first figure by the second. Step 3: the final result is 0.2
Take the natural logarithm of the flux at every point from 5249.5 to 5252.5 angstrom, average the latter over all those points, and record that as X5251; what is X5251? 2.79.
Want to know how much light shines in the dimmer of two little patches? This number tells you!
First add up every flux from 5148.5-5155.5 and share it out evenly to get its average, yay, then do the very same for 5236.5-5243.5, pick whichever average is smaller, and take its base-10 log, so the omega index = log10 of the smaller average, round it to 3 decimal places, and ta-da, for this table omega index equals 1.211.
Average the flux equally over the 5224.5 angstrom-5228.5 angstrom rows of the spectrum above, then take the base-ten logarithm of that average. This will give 1.20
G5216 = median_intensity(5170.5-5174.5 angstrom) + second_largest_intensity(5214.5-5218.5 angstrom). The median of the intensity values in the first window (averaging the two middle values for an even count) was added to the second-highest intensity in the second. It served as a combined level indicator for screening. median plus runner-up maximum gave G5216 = 29.4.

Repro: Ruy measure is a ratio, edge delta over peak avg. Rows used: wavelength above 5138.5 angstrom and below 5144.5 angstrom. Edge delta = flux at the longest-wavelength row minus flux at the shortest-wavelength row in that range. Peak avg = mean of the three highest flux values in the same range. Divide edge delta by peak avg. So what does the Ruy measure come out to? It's 0.00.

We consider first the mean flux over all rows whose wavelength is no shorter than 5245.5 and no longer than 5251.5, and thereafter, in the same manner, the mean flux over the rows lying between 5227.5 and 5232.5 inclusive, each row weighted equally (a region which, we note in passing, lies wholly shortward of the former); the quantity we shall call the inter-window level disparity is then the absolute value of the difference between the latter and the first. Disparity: 1.12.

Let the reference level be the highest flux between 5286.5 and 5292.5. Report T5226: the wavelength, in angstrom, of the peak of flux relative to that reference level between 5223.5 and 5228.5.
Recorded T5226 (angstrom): 5224.0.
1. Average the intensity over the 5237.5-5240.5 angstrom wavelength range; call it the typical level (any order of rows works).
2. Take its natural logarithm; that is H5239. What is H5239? 2.84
